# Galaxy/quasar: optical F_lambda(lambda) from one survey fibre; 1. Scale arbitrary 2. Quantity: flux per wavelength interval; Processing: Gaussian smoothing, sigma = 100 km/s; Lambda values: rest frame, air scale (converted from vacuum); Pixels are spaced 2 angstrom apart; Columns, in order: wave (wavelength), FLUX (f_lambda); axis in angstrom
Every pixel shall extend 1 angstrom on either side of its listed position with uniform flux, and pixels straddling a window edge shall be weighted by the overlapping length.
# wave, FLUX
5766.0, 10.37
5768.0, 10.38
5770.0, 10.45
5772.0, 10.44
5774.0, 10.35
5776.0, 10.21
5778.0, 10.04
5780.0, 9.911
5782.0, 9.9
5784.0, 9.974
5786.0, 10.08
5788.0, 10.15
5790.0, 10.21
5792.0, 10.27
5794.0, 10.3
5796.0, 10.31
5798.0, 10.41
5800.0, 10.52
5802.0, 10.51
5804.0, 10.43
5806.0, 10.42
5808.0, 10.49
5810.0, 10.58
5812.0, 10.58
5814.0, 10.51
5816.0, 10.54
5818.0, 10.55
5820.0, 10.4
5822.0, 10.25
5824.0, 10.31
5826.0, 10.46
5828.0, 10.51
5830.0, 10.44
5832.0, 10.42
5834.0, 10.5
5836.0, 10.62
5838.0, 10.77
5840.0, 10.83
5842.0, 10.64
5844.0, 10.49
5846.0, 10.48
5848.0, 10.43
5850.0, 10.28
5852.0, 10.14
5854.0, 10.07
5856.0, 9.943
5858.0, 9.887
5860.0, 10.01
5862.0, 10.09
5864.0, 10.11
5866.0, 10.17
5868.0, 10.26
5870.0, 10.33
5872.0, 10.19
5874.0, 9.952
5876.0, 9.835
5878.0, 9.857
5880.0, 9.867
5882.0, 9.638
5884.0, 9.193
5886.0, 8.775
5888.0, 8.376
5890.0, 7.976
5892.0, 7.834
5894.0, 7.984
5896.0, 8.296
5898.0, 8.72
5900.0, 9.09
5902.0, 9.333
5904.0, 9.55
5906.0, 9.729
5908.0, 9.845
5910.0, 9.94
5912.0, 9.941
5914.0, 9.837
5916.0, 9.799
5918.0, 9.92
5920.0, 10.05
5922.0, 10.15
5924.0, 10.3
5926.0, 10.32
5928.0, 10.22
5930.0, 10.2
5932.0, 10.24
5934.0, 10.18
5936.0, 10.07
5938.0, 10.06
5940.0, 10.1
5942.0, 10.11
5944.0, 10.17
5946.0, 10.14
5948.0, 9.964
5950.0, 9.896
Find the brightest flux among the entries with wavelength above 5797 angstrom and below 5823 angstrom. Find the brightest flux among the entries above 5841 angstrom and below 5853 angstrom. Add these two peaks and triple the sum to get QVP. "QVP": 63.7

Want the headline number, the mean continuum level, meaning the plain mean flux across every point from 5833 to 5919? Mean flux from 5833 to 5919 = 9.8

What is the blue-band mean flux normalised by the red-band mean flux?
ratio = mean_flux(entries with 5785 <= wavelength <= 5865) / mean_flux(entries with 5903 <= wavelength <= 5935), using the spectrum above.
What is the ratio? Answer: 1.04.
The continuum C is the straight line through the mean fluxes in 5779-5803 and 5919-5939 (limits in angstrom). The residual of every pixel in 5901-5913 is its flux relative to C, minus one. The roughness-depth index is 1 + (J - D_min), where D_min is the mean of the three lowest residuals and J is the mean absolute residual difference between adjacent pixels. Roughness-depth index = 1.08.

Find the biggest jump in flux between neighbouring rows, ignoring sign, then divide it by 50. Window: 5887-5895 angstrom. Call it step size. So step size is 0.0080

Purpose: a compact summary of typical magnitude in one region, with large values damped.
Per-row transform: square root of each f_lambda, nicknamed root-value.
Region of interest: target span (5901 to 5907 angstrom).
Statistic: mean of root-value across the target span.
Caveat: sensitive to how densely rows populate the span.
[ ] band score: 3.088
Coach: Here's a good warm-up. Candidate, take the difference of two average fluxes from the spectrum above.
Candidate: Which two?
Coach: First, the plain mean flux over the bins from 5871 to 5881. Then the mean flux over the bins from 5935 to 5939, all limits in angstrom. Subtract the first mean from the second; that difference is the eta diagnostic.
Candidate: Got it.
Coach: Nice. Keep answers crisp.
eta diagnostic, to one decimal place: 0.1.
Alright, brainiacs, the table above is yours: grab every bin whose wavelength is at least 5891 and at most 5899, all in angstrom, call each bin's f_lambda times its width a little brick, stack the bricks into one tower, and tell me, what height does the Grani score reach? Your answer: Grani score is 66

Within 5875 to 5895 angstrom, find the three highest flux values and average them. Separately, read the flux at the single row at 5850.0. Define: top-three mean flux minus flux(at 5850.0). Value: -0.4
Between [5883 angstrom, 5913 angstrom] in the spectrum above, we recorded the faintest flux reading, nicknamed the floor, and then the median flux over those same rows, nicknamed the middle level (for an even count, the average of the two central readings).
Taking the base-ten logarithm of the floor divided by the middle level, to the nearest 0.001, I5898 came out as -0.065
